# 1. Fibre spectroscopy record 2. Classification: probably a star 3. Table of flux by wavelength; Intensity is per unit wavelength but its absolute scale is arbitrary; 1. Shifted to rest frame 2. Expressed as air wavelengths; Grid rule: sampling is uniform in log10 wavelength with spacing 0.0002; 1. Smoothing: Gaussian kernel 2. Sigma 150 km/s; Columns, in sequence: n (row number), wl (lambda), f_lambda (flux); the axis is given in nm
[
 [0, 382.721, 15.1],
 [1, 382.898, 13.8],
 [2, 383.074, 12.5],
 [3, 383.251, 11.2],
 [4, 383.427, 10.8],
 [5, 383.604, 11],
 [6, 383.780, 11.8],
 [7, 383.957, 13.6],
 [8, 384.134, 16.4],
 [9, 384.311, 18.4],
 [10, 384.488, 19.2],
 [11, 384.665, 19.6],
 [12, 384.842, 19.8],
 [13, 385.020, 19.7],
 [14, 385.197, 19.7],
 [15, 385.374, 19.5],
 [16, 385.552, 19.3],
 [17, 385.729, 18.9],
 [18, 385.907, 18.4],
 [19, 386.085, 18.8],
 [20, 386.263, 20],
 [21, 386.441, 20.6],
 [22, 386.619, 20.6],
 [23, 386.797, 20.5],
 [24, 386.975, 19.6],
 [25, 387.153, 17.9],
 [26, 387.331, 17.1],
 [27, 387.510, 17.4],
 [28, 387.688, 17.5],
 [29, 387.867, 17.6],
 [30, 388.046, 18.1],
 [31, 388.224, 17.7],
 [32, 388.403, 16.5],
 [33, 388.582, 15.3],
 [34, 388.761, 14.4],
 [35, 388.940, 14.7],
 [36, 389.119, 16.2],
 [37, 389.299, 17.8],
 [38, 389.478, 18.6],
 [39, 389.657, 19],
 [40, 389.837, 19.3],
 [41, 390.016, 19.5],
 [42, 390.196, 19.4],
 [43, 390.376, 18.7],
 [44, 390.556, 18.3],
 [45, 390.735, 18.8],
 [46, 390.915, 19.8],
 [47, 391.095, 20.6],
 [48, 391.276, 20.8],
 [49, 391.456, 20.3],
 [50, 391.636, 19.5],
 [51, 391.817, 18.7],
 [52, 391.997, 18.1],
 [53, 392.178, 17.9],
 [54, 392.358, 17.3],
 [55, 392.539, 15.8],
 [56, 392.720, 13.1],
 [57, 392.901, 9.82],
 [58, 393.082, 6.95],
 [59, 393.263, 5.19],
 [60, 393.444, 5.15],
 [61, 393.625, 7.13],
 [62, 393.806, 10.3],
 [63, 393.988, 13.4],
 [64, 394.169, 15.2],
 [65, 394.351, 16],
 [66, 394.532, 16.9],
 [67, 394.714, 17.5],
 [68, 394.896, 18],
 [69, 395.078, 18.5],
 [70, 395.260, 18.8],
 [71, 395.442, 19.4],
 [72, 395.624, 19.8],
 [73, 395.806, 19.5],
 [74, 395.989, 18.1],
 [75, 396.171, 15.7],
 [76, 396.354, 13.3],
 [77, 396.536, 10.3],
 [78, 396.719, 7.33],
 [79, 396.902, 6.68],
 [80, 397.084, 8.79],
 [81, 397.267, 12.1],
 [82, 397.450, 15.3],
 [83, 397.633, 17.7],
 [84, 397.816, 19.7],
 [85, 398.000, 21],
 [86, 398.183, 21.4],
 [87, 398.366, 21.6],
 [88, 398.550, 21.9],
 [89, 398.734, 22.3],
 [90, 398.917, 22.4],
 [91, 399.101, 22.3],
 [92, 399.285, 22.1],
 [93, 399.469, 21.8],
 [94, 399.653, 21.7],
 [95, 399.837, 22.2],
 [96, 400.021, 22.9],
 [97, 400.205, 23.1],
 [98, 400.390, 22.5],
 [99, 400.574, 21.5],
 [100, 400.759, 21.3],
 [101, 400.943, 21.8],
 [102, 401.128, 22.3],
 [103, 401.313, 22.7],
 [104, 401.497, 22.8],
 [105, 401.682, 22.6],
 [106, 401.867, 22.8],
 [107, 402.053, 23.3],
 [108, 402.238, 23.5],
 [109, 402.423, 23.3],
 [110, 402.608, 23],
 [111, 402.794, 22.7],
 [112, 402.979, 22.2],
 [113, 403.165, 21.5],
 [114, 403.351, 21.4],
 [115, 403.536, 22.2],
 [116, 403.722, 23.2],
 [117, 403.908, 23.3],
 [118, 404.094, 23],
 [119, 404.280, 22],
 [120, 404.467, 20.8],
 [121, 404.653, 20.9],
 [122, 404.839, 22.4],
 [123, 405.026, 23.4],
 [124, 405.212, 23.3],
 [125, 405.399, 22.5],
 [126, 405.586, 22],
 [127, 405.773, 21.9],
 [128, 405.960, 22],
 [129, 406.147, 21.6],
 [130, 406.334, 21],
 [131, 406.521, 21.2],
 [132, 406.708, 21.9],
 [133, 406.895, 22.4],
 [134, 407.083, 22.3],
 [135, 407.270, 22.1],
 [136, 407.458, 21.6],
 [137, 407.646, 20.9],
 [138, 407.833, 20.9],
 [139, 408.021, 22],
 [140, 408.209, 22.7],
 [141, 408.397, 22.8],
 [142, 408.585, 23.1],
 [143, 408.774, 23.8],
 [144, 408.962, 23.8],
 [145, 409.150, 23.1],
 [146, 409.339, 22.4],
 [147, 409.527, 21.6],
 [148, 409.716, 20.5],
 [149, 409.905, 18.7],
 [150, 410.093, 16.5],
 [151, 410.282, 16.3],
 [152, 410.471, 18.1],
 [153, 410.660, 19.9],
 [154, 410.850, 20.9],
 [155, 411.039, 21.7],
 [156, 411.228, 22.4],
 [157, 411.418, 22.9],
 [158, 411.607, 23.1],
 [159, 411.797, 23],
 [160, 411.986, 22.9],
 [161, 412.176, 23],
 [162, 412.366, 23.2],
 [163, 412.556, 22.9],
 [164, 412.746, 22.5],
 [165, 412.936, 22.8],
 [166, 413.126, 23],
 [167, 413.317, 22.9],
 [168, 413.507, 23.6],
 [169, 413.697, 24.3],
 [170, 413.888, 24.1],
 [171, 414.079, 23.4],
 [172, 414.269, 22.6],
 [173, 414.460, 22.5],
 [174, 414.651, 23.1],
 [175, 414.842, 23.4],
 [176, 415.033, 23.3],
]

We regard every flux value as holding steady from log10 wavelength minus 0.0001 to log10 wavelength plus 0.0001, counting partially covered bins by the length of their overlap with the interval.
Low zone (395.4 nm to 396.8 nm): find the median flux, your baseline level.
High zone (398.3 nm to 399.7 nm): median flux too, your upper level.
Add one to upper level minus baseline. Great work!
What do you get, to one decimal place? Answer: 6.1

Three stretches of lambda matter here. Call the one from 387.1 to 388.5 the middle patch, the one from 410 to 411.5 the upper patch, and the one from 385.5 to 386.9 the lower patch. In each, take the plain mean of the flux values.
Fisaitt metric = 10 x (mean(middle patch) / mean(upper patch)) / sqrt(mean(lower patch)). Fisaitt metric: 2.0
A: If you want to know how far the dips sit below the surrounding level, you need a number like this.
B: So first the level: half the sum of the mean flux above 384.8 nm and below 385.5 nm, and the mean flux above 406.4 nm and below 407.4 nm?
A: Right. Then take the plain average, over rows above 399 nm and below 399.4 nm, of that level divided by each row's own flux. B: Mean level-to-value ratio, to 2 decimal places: 0.94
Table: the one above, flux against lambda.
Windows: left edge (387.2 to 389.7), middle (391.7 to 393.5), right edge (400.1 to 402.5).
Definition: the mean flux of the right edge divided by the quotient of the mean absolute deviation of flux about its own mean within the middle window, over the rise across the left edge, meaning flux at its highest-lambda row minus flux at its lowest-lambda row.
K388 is 9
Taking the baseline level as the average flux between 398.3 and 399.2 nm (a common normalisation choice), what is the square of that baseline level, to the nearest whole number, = 488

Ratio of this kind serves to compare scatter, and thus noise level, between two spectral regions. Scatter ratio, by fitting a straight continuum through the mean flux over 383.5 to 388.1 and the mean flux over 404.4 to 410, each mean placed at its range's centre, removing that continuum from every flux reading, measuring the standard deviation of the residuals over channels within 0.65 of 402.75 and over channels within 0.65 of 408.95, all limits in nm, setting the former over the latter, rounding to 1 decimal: 1.1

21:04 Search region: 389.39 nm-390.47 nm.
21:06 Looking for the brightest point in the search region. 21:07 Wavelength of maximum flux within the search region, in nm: 390.016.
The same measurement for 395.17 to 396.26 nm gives 395.624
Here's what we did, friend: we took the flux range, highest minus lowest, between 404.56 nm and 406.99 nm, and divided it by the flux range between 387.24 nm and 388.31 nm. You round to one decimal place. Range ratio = 2.5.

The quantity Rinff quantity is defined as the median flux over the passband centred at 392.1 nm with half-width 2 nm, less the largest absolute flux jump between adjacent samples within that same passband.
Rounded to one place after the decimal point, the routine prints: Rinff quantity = 14.7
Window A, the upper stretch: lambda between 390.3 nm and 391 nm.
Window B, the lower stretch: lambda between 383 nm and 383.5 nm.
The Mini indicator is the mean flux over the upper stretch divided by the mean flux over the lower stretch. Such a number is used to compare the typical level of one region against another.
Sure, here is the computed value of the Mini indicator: 1.6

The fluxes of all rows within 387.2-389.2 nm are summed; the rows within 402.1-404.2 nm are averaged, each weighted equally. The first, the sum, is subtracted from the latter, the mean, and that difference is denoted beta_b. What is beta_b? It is -160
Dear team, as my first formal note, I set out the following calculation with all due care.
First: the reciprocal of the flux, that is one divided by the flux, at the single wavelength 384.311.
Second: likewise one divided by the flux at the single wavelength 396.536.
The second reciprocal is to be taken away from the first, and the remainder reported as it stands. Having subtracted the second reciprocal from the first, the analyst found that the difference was -0.043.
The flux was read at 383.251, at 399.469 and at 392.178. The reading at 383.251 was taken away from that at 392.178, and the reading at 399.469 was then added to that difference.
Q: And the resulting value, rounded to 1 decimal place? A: 28.5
